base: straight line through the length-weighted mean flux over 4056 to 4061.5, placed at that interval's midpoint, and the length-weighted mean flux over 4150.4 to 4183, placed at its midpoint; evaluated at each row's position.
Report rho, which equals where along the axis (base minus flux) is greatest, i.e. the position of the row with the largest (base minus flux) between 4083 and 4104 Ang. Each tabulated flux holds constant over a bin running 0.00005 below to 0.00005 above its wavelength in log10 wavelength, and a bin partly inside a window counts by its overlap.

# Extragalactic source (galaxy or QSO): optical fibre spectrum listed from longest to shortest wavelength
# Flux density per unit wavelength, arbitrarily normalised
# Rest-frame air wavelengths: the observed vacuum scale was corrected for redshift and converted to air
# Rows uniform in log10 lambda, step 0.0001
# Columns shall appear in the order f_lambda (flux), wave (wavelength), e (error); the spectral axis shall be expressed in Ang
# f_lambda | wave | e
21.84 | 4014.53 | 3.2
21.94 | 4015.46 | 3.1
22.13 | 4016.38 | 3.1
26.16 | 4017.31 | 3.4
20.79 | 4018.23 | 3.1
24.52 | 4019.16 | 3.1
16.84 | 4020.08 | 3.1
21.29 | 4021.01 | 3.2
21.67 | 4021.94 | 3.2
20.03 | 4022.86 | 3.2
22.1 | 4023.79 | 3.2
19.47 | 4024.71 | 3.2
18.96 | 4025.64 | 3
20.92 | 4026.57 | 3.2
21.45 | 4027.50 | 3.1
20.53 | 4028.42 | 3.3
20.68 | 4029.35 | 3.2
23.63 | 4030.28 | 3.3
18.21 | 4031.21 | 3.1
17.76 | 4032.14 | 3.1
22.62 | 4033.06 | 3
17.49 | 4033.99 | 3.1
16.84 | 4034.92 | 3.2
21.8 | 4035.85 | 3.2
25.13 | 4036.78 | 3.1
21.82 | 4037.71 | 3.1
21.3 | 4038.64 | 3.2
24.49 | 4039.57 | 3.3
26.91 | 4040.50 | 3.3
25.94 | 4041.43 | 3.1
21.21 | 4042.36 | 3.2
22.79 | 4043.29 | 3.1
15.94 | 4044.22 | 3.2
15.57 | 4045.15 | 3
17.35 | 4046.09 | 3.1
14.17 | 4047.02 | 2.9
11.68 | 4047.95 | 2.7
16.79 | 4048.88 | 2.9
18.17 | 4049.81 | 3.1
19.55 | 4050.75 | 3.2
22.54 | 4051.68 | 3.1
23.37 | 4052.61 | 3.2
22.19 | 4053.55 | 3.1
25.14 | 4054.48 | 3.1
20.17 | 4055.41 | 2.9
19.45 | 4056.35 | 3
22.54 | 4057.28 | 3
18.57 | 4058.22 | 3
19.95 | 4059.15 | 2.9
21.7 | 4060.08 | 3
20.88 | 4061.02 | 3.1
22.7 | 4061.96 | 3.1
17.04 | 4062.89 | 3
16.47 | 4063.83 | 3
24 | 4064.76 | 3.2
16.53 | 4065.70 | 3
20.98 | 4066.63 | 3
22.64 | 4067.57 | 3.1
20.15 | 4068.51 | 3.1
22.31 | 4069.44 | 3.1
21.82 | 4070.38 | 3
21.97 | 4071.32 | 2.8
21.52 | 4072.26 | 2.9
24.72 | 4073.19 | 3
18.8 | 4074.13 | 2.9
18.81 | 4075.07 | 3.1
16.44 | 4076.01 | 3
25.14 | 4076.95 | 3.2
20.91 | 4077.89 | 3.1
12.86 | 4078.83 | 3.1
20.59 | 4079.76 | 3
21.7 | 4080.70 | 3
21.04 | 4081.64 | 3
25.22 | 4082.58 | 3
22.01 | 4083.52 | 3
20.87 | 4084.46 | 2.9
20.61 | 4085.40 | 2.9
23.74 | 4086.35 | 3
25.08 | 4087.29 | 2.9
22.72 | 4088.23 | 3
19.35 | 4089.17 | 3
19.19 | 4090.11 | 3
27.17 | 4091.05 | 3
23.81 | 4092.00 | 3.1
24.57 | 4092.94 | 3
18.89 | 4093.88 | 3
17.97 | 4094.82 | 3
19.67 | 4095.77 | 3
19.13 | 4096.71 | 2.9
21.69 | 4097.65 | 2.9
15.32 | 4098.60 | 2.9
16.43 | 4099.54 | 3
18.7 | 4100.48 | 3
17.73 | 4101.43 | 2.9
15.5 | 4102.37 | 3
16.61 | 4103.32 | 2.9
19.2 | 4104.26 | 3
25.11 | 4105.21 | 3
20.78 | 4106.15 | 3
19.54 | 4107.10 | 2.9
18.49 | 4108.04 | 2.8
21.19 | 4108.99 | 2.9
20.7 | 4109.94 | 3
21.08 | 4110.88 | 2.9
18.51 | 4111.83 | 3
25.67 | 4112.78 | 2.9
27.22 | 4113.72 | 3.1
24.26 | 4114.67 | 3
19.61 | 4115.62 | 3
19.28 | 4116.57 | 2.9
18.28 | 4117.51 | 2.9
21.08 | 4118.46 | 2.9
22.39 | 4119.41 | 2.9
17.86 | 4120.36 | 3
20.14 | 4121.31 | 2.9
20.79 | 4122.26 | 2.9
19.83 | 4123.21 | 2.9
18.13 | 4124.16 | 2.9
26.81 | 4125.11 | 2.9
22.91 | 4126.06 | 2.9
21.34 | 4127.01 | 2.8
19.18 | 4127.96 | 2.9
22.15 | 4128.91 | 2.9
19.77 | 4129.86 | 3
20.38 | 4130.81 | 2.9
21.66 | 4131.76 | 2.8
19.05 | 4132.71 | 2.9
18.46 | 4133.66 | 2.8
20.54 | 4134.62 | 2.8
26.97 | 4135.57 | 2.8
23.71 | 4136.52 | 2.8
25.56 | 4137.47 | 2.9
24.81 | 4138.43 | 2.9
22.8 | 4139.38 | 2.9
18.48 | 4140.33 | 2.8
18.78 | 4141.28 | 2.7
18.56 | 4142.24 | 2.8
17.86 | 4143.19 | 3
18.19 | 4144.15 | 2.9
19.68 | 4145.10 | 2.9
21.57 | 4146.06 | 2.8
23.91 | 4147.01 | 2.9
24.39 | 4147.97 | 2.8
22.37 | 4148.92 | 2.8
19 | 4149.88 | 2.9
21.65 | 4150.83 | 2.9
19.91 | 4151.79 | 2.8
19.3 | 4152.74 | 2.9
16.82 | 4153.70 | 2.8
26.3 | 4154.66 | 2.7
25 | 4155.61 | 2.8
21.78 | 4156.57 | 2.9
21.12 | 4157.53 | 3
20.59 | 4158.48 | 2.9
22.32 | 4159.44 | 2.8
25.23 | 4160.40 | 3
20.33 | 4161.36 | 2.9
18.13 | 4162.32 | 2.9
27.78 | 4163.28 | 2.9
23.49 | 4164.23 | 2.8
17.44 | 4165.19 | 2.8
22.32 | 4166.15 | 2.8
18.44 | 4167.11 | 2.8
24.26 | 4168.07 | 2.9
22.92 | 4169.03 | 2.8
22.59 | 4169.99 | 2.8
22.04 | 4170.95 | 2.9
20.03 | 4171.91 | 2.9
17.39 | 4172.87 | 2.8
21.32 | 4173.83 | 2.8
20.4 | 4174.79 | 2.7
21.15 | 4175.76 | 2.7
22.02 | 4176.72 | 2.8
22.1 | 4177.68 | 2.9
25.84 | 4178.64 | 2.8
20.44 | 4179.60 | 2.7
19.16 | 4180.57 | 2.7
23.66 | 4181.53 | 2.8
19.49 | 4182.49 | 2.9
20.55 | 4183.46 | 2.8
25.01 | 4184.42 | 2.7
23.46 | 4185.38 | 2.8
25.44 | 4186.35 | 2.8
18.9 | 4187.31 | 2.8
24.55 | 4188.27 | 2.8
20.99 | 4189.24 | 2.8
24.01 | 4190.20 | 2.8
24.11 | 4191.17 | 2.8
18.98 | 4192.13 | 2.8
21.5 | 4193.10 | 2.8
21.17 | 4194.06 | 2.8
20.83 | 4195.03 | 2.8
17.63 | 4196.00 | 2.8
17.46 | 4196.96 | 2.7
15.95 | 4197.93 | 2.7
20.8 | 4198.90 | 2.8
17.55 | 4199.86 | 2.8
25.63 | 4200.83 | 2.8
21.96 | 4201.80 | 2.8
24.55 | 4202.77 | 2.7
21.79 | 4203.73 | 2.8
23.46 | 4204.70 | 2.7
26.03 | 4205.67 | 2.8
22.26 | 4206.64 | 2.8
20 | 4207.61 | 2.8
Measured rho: 4098.60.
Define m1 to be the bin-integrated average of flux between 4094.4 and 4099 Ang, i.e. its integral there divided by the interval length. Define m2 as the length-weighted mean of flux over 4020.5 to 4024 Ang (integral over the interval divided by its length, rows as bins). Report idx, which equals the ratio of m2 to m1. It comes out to 1.12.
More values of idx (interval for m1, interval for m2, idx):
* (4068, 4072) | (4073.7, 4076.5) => 0.84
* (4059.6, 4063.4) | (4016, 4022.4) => 1.07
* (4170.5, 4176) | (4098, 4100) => 0.80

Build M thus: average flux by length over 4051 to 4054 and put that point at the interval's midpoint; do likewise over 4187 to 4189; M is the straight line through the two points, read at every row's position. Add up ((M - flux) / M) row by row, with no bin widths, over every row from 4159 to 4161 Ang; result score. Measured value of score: -0.2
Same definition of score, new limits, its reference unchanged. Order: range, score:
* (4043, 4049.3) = 1.9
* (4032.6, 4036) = 0.5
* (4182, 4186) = 0.0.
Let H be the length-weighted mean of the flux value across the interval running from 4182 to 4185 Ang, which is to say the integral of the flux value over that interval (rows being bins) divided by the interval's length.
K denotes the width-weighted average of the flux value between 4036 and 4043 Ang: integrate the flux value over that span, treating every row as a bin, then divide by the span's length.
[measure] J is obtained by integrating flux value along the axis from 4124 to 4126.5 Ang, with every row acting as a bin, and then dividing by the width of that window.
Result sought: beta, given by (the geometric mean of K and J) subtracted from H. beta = -1.7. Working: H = 22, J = 23.2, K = 24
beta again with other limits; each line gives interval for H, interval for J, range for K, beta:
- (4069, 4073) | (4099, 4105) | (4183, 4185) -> 2.0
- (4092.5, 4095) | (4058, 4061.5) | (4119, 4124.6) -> 0.7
